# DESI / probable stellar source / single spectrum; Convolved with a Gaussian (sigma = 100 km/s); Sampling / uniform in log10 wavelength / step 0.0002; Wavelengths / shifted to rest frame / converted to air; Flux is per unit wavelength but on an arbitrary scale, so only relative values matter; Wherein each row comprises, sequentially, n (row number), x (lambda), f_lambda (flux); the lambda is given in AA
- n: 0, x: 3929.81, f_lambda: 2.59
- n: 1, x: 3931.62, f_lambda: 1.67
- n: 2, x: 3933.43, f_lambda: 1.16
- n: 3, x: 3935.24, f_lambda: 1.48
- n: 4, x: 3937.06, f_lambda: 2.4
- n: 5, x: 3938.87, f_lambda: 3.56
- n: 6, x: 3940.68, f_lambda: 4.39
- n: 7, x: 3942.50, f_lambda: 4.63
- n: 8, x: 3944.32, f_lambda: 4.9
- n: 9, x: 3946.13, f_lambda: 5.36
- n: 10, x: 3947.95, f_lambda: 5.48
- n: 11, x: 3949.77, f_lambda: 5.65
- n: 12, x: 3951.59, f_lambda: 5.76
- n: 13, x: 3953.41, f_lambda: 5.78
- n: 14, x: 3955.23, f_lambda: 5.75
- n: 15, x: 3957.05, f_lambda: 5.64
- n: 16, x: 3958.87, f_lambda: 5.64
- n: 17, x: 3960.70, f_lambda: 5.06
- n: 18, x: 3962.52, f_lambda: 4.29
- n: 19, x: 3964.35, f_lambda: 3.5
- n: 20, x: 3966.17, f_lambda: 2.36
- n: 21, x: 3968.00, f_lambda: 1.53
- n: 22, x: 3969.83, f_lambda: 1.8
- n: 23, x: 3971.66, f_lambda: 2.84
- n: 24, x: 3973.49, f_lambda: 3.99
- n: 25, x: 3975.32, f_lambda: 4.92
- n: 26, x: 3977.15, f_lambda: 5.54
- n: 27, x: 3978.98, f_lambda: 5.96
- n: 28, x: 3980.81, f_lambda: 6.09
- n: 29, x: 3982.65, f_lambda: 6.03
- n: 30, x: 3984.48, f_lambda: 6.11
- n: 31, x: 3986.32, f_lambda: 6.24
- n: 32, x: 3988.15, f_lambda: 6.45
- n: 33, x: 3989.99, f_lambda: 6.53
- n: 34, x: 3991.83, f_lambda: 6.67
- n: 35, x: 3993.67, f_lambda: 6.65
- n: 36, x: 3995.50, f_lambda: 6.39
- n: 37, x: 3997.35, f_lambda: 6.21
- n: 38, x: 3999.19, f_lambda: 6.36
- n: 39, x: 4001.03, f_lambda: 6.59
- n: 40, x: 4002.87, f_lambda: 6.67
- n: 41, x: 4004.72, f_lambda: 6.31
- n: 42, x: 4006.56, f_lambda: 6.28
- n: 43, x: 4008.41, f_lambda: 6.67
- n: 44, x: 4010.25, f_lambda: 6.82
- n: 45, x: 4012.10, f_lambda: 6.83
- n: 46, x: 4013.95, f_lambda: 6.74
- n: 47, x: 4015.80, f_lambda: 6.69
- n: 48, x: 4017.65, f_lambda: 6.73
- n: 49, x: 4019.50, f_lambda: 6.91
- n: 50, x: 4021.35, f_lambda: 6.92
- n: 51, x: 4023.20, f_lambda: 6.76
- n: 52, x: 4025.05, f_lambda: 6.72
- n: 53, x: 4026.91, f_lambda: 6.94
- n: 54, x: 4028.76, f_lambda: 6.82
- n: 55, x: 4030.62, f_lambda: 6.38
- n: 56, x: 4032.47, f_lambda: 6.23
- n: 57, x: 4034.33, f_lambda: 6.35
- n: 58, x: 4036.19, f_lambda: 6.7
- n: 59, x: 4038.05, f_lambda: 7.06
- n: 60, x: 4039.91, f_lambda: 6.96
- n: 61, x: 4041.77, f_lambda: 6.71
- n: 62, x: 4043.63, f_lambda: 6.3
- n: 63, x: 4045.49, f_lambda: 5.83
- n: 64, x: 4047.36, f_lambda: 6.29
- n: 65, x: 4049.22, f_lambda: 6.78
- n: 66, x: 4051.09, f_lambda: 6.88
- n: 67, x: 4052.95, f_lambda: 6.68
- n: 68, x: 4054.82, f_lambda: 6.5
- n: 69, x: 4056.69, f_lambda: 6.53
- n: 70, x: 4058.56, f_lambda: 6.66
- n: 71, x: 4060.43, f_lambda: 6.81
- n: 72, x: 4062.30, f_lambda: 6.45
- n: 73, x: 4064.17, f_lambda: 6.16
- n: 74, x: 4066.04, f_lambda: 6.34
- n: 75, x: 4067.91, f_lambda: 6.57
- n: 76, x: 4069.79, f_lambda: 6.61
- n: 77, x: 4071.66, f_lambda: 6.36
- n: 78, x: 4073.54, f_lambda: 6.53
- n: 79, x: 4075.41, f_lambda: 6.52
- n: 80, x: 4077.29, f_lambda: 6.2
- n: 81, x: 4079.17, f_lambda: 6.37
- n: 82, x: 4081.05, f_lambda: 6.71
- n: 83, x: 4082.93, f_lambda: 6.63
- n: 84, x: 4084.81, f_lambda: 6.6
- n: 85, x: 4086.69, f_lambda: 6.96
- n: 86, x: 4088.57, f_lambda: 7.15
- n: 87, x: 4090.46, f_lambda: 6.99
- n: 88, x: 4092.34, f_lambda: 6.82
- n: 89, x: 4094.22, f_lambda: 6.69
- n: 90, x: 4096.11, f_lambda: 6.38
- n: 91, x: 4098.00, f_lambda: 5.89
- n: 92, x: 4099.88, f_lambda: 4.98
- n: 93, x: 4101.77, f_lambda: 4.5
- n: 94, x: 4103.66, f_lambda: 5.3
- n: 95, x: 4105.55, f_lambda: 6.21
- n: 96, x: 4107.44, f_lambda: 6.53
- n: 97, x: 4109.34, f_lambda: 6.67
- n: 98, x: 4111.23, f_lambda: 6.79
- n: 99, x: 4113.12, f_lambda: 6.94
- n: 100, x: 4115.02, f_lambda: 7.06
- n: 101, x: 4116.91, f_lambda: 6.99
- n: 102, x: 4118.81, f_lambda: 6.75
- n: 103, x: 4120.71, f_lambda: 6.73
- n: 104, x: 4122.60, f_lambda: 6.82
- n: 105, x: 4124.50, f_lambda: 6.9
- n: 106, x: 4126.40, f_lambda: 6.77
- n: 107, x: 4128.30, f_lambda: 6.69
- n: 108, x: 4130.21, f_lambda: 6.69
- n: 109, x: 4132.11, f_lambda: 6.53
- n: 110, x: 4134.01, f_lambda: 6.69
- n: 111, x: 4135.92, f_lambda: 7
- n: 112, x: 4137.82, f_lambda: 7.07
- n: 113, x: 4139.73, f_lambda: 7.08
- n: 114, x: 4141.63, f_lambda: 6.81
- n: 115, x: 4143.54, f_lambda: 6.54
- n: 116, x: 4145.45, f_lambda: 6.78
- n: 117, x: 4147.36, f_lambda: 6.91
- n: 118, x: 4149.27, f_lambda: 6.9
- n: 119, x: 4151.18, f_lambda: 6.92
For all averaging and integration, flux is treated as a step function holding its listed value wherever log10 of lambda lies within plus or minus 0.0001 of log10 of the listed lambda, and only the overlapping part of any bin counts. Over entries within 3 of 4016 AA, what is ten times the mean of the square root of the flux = 25.9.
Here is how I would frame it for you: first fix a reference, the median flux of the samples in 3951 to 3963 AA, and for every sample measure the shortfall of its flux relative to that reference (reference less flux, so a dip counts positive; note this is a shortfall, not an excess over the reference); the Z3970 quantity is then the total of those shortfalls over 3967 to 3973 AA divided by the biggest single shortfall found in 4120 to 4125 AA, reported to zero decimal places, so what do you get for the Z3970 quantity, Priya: -10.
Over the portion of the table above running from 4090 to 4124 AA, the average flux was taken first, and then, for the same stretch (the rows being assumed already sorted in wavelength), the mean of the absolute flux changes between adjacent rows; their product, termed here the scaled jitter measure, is 2.1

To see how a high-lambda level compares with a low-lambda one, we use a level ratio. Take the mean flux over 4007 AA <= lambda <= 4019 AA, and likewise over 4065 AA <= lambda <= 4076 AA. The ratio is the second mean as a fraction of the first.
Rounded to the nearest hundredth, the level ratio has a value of 0.96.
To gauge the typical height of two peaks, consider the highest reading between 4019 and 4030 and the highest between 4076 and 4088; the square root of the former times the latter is 6.9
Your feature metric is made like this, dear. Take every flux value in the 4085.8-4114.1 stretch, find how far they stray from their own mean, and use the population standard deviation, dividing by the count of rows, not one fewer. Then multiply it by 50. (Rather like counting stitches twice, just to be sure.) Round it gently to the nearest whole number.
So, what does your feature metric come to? 39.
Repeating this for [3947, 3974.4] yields 76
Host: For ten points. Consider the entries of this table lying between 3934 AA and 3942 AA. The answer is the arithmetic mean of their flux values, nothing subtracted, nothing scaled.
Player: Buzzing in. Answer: 3.0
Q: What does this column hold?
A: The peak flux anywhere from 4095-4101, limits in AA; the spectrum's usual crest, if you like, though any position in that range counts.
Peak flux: 6.38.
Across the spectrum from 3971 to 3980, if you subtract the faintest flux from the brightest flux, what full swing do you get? 3.1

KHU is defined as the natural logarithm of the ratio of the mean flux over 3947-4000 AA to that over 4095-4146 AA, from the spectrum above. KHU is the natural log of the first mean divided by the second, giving -0.22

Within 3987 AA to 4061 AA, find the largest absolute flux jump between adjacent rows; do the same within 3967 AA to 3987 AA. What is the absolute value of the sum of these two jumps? 1.6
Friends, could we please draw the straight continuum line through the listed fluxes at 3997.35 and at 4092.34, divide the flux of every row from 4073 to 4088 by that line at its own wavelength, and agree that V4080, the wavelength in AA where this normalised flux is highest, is 4086.69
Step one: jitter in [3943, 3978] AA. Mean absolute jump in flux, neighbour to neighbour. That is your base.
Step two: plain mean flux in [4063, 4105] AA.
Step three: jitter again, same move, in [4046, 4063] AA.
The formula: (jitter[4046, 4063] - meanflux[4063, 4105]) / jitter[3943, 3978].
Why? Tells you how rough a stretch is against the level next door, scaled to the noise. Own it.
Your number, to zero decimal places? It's -12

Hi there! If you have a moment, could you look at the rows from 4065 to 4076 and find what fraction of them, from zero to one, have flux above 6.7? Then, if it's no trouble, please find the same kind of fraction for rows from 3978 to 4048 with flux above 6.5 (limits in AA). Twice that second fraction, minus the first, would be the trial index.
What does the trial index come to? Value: 1.11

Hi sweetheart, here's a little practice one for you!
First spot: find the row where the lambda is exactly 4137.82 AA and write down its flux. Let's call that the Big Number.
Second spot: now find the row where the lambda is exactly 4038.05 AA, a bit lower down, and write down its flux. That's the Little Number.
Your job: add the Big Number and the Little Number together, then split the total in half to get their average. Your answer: 7.1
